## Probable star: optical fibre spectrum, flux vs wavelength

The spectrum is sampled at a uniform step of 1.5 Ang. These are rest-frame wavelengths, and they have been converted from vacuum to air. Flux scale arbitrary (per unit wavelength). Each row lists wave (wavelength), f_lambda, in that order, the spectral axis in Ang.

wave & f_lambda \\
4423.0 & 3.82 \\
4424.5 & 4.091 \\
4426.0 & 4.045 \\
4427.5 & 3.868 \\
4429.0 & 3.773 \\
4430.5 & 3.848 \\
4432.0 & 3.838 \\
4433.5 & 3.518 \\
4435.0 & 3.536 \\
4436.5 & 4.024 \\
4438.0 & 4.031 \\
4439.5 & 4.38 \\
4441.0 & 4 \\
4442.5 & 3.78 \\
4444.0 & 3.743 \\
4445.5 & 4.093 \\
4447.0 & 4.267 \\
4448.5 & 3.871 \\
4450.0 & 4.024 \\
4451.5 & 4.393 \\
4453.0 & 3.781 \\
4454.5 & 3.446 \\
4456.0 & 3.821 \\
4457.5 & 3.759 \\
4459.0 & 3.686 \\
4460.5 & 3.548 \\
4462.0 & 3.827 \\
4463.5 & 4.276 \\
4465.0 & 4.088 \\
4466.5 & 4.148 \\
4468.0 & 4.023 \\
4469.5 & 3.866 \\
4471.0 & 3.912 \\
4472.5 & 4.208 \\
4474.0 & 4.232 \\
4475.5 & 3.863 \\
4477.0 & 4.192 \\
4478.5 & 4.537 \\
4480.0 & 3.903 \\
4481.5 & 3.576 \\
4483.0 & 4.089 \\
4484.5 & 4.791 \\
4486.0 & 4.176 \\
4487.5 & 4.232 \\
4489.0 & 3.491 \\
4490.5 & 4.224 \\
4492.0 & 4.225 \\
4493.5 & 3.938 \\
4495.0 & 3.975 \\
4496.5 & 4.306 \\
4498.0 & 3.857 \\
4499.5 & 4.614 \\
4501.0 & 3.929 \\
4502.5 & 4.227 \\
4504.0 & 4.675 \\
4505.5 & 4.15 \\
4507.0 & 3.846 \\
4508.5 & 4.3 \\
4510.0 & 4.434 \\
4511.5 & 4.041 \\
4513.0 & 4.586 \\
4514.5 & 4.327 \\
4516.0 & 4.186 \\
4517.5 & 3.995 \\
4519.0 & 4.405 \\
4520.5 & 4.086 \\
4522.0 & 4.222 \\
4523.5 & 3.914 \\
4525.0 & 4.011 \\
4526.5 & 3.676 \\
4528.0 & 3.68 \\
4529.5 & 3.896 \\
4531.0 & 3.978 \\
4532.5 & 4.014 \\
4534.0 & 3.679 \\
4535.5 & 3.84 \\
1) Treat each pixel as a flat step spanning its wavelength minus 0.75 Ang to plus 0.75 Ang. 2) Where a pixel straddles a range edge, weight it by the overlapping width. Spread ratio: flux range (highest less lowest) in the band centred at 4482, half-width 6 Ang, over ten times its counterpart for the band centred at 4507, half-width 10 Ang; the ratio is 0.15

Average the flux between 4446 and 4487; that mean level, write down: 4.01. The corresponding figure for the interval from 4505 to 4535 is 4.07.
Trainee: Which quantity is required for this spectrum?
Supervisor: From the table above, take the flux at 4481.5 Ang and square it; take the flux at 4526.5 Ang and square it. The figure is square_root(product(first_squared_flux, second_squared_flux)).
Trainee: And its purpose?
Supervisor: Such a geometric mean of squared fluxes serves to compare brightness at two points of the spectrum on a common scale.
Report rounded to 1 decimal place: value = 13.1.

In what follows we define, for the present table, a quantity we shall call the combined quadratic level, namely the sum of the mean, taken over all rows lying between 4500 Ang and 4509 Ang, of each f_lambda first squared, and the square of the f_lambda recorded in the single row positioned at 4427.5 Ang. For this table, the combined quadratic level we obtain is 32.6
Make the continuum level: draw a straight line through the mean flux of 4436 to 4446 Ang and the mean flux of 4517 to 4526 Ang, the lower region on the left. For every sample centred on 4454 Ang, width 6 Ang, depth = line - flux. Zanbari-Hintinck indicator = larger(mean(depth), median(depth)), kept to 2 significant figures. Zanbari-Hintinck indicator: 0.22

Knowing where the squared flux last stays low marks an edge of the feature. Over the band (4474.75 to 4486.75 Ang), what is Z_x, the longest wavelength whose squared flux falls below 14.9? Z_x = 4481.5 Ang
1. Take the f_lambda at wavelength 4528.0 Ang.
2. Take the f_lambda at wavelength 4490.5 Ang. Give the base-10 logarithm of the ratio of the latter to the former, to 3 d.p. 0.060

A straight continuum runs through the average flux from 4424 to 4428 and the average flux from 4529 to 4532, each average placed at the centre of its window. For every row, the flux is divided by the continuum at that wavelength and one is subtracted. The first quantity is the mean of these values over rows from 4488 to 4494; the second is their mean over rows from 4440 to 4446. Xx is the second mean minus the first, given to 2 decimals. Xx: -0.02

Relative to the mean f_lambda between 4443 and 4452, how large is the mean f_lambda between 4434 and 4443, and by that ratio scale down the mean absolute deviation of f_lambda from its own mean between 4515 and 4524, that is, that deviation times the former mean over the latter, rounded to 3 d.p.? 0.140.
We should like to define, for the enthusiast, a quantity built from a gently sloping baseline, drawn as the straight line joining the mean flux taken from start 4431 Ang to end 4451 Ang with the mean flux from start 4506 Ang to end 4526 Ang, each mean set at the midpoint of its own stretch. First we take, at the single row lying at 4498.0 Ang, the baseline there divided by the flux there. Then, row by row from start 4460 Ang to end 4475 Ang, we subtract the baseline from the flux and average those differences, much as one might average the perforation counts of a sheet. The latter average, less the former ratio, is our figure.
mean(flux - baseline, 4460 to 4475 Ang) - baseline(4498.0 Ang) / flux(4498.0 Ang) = -1.07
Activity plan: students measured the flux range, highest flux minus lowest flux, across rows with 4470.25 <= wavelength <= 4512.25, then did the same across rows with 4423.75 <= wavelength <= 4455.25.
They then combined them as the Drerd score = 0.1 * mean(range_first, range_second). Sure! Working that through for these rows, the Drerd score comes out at 0.112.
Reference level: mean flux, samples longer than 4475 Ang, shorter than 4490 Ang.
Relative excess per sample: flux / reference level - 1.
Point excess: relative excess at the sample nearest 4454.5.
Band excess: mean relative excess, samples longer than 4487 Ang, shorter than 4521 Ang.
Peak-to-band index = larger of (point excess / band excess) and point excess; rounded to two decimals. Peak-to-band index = -0.16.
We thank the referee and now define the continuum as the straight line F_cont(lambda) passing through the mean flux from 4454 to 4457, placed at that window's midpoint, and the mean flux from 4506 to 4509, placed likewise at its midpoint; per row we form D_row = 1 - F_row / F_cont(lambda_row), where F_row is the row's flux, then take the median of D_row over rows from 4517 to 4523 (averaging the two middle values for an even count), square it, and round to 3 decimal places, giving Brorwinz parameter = 0.000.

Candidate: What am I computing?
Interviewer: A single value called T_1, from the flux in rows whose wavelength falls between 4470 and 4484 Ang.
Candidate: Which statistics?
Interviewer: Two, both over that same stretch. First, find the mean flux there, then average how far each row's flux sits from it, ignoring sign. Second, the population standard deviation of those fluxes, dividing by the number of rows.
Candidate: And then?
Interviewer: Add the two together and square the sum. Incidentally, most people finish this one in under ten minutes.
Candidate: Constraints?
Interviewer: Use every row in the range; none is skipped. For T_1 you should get 0.23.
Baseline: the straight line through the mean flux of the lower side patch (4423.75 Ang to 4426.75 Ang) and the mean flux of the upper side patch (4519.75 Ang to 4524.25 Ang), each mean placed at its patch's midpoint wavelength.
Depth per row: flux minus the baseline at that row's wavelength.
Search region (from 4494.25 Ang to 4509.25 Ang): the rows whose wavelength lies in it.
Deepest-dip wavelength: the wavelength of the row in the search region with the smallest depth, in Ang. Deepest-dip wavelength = 4507.0 Ang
